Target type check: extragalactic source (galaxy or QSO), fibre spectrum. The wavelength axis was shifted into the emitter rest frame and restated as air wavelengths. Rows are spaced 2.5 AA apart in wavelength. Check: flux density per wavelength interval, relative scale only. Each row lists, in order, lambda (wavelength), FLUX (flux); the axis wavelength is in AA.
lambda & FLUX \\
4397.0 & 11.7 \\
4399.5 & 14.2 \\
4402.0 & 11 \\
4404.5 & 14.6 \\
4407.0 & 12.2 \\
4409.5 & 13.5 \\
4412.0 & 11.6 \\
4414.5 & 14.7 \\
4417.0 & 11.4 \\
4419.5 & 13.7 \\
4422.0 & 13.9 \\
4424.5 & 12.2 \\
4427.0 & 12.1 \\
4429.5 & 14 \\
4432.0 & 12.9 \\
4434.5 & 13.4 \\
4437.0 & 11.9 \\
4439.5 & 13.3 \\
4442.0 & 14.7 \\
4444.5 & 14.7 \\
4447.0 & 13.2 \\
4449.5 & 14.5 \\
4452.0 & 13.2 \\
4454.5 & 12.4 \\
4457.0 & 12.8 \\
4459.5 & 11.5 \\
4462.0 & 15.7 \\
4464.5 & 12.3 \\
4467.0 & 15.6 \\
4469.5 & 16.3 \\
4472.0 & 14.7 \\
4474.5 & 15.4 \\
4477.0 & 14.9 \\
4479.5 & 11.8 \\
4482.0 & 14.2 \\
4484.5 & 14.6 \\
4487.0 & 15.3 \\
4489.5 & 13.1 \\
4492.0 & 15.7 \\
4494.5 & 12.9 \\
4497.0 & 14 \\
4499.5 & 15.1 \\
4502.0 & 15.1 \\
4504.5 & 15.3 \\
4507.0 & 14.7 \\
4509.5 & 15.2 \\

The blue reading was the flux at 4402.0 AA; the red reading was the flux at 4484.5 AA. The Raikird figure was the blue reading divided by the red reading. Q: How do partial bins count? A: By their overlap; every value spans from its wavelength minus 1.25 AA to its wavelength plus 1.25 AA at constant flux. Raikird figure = 0.75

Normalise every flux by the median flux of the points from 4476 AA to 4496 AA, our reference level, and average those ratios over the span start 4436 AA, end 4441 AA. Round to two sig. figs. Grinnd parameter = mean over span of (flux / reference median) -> 0.88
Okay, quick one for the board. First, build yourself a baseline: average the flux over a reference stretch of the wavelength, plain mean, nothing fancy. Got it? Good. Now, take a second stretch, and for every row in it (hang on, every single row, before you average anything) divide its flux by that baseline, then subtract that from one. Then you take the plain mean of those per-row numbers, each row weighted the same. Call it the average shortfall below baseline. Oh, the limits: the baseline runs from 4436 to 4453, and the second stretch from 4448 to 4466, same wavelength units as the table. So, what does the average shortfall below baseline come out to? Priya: 0.03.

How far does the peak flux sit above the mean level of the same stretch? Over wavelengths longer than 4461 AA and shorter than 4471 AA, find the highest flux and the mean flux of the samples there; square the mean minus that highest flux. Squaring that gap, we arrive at 1.8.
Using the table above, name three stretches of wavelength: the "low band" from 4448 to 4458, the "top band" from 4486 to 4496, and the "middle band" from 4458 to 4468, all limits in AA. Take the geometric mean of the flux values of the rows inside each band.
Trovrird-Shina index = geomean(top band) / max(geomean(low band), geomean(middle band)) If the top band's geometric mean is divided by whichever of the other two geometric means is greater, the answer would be 1.04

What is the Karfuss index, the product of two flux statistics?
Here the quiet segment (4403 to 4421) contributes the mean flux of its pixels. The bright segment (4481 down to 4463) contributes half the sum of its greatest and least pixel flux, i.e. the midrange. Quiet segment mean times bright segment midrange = 184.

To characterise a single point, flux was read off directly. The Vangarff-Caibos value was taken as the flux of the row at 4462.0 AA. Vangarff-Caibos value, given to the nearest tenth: 15.7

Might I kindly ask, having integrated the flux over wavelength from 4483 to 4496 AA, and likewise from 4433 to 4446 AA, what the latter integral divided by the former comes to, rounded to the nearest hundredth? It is 0.95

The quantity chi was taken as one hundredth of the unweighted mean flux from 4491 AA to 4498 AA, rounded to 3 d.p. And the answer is 0.142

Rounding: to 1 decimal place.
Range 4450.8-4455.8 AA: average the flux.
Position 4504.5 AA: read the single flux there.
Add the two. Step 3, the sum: 28.1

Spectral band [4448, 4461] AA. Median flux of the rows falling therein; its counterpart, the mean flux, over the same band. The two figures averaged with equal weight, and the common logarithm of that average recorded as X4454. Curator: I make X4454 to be 1.11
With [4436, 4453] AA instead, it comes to 1.13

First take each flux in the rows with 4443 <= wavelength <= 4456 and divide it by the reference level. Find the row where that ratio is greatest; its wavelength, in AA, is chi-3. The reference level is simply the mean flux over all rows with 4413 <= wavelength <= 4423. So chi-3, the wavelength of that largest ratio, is 4444.5 AA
